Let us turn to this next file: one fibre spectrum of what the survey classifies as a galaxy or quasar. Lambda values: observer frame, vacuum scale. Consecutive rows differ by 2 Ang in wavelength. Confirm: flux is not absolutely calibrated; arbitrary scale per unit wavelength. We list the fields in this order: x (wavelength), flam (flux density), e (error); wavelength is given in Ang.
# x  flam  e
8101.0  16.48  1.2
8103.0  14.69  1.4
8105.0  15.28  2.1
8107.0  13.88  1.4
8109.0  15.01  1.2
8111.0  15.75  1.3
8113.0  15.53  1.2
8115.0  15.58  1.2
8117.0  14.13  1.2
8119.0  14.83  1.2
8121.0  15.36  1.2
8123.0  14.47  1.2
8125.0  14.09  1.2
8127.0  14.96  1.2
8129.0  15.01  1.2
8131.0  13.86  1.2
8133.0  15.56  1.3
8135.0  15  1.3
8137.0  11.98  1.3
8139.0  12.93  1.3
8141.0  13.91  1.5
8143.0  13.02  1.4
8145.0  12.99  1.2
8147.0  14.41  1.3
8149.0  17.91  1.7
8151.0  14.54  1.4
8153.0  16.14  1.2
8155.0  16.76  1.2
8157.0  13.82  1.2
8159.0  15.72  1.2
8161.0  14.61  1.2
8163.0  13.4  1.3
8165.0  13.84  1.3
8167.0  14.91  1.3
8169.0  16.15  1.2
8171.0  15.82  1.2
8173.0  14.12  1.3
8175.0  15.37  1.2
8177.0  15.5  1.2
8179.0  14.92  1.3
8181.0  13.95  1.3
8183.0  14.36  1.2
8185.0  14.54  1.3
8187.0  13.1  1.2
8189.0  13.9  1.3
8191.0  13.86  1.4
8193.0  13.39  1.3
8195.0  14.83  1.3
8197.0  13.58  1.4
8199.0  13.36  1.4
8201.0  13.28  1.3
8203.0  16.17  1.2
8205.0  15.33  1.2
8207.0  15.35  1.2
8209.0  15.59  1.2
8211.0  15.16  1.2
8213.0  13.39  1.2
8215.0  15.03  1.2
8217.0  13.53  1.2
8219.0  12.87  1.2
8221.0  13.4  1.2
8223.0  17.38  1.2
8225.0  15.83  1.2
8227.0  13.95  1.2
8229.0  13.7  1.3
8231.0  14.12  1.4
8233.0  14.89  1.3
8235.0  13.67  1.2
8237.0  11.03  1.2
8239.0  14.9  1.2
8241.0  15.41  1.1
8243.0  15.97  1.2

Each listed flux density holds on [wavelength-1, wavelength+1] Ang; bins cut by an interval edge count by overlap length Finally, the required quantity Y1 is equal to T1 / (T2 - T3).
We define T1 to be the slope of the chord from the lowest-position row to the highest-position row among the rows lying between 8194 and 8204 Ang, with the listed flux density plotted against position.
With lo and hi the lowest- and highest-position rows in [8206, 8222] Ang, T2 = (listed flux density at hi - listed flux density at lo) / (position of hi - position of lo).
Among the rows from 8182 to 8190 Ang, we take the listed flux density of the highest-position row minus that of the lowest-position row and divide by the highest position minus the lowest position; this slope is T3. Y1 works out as -3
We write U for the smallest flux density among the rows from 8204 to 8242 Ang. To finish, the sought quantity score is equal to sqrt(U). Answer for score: 3.32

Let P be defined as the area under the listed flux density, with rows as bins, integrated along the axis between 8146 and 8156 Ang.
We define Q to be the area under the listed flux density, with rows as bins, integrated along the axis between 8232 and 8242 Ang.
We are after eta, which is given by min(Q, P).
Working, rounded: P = 160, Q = 140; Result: 140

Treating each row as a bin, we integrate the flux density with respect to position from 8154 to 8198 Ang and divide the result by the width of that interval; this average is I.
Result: 14.6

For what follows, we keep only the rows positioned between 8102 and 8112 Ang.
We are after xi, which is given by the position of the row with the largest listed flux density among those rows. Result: 8111.0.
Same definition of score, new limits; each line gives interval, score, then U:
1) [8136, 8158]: 3.46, 11.98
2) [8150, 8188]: 3.62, 13.1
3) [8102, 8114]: 3.73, 13.88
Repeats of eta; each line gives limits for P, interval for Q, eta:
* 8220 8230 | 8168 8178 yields 149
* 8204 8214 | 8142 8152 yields 146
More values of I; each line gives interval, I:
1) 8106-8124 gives 14.9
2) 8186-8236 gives 14.3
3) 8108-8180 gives 14.8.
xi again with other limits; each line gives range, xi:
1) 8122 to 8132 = 8129.0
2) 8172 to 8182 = 8177.0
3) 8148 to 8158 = 8149.0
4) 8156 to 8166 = 8159.0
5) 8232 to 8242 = 8241.0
